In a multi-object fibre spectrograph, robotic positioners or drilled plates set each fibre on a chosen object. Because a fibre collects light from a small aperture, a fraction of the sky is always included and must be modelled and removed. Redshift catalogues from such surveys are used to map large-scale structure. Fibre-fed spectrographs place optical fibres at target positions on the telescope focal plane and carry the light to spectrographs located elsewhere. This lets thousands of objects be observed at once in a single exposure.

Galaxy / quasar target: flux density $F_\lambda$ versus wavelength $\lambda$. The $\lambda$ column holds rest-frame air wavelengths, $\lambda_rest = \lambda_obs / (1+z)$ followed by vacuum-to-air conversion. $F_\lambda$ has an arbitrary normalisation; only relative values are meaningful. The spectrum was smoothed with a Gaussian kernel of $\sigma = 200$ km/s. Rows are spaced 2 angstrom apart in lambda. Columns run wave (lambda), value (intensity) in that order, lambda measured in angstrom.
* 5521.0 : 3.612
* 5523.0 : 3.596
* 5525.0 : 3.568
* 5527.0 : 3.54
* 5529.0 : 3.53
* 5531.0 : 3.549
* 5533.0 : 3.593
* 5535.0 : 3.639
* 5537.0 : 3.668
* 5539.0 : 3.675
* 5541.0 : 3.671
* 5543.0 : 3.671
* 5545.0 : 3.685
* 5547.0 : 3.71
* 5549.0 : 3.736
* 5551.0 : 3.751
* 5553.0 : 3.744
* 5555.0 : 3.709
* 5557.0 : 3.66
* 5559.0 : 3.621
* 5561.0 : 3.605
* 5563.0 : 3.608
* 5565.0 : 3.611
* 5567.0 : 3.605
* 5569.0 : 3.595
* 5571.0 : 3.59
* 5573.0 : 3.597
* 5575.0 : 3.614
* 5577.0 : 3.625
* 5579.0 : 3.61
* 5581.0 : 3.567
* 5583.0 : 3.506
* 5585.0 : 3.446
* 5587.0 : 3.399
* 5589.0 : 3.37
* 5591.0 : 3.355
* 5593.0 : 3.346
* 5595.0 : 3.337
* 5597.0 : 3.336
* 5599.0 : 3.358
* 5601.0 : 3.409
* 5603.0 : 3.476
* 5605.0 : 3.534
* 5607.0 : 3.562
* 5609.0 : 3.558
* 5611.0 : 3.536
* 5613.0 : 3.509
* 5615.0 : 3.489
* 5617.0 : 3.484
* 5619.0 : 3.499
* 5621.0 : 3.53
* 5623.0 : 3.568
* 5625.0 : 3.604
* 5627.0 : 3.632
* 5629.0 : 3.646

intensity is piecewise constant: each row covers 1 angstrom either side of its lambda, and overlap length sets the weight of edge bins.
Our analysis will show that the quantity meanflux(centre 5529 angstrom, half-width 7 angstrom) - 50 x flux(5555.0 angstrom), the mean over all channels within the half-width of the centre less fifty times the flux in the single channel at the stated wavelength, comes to -182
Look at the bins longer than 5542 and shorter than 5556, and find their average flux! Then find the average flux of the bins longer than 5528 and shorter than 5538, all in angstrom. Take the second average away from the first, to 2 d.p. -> 0.12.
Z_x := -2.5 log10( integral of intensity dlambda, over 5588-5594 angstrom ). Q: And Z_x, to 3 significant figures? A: -3.26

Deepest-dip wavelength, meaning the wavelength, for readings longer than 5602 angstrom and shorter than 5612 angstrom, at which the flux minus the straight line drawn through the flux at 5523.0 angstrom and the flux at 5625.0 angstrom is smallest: 5603.0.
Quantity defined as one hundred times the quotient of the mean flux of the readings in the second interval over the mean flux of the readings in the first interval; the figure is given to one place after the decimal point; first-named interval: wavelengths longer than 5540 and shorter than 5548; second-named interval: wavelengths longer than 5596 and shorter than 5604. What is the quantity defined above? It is 92.1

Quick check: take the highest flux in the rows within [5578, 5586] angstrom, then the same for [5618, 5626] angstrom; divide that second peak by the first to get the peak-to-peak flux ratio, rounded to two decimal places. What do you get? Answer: 1.00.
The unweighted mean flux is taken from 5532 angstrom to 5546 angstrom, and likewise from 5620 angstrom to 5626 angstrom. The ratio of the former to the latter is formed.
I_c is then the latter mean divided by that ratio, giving 3.48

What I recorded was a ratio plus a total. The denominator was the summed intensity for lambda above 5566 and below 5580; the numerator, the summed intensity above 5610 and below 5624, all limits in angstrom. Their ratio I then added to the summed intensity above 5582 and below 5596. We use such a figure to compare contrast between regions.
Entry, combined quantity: 24.7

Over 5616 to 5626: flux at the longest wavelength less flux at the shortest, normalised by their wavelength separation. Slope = 0.015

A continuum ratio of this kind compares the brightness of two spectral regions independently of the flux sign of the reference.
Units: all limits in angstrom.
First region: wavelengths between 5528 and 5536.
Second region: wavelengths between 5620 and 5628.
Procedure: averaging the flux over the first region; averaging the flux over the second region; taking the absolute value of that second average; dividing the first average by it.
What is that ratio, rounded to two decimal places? 1.00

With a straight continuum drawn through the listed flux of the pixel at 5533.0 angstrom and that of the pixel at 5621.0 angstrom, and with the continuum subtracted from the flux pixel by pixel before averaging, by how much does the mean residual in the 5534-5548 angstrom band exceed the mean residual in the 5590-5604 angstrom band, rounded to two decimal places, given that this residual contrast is 0.26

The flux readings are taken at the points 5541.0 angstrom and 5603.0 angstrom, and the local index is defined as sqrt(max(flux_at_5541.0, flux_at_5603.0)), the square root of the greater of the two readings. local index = 1.92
